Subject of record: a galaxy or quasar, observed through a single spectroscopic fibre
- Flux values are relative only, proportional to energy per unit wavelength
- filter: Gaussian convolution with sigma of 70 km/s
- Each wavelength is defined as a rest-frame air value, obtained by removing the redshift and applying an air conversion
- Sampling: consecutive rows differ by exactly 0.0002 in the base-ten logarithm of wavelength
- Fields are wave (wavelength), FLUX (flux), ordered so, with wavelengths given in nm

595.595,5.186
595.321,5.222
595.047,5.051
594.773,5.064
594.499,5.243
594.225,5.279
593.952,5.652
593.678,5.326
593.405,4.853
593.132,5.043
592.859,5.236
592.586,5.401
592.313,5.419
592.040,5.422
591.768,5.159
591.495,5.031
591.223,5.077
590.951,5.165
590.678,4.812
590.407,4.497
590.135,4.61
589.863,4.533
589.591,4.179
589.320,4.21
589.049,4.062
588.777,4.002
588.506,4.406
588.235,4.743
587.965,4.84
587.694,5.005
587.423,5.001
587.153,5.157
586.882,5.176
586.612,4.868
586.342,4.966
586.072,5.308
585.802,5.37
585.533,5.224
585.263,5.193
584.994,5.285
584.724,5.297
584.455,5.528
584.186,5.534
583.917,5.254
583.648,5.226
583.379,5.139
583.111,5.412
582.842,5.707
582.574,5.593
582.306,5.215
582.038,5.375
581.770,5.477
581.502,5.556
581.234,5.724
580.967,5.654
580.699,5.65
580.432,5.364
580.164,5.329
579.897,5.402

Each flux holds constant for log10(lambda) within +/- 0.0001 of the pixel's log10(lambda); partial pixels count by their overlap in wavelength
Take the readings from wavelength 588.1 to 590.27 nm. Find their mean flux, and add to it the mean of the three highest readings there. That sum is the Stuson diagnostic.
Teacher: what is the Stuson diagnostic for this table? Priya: 9.0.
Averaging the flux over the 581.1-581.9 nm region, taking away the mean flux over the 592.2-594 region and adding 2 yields 2.3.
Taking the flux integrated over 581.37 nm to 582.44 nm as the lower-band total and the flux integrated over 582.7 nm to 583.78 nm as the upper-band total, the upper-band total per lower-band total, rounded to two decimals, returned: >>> 1.00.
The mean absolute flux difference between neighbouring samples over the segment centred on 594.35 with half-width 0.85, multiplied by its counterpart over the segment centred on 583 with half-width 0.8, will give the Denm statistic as 0.043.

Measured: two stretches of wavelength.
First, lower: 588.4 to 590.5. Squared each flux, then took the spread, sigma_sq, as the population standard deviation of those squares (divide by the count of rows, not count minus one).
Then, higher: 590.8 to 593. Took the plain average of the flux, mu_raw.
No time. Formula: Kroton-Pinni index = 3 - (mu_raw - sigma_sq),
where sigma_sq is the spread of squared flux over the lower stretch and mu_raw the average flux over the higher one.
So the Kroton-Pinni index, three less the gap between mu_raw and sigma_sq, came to -0.39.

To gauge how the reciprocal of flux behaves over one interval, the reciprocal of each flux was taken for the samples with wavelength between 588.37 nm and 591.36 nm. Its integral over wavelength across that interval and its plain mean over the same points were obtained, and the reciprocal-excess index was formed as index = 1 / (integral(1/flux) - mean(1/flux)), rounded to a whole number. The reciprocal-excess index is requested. 2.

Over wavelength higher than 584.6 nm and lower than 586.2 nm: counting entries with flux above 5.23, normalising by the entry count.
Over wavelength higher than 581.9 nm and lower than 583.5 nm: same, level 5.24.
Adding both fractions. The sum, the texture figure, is 1.3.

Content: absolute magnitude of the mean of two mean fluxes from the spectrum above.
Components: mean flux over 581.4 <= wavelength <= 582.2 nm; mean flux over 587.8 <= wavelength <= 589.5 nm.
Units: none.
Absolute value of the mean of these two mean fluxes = 4.92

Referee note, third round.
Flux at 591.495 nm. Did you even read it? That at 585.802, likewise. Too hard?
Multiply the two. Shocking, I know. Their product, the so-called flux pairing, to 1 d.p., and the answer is 27.0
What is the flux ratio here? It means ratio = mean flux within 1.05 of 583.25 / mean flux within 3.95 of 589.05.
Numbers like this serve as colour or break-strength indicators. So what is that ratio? 1.10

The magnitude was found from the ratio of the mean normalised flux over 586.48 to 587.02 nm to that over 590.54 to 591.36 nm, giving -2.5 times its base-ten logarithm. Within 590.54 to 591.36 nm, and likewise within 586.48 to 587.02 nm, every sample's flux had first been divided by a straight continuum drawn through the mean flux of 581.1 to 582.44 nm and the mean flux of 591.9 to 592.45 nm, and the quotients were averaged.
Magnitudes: 0.00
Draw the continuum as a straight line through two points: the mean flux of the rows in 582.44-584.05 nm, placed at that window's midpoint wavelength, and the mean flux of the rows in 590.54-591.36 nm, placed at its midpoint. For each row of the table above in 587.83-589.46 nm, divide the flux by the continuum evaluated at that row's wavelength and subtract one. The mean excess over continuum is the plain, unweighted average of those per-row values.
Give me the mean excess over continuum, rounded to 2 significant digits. -0.15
